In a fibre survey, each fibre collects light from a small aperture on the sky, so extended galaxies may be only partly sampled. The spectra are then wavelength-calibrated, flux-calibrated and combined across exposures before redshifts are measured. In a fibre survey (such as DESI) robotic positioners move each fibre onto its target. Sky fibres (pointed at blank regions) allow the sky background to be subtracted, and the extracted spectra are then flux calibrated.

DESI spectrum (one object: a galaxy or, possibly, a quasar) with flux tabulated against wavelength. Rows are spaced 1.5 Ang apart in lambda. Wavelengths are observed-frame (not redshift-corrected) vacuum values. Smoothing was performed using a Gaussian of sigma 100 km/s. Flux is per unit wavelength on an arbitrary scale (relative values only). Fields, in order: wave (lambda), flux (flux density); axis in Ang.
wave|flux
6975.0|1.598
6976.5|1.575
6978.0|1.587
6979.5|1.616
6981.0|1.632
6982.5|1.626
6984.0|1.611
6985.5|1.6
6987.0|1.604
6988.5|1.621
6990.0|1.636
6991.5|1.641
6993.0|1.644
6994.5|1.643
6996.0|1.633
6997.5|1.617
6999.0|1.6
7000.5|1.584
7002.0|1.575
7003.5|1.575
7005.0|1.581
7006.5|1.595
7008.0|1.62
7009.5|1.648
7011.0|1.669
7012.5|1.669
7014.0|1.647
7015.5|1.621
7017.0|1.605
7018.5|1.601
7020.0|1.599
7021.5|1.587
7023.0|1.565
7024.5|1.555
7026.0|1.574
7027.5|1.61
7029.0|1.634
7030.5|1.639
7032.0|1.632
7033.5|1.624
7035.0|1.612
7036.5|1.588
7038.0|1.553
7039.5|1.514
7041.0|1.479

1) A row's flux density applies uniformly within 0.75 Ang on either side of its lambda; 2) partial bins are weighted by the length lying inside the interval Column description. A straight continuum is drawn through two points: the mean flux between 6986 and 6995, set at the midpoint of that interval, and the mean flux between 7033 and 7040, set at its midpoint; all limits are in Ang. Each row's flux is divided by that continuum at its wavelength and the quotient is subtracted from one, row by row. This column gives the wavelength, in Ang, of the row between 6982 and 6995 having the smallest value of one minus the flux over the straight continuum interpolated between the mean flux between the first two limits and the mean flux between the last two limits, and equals 6994.5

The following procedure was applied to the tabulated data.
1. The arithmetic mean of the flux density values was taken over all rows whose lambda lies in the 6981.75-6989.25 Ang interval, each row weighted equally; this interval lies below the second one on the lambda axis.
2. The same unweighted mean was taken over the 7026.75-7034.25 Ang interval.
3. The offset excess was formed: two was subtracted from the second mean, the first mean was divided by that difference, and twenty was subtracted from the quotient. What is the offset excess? -24.33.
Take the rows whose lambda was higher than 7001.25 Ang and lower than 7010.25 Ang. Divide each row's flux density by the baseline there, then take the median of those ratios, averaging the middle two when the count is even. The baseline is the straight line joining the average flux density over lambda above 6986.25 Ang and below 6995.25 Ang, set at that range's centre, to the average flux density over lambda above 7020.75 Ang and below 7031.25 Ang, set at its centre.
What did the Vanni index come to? 0.98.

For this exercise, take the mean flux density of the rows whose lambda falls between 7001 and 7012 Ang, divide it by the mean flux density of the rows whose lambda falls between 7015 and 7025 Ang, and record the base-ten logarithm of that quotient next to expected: 0.005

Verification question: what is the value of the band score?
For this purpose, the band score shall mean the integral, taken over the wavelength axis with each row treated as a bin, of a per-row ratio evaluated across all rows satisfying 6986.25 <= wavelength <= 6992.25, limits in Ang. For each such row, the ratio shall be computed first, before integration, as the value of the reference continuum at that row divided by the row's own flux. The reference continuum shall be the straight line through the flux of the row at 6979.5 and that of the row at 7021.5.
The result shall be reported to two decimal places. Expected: 5.94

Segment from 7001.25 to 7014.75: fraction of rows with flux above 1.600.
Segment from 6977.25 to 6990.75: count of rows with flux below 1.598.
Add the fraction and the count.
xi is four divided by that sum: 2.6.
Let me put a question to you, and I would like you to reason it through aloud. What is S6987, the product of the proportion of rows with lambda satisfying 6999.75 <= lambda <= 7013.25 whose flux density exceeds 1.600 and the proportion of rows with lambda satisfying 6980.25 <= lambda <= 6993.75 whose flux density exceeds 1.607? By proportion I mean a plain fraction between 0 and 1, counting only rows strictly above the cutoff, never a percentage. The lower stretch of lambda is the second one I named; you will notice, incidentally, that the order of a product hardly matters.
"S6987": 0.35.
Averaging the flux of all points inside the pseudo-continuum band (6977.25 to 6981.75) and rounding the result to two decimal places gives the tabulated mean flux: 1.61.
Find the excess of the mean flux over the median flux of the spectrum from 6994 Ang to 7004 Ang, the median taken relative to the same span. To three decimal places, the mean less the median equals 0.004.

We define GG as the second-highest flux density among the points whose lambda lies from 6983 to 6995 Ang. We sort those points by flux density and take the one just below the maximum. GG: 1.643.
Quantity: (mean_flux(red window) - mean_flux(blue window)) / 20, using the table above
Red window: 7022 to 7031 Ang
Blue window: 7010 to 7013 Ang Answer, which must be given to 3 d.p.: -0.004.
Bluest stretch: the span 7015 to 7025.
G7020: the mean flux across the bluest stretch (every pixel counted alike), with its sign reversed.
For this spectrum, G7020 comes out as -1.59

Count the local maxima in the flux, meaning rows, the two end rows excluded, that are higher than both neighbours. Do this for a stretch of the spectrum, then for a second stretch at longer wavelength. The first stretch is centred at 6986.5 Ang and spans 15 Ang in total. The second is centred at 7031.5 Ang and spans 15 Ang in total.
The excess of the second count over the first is 0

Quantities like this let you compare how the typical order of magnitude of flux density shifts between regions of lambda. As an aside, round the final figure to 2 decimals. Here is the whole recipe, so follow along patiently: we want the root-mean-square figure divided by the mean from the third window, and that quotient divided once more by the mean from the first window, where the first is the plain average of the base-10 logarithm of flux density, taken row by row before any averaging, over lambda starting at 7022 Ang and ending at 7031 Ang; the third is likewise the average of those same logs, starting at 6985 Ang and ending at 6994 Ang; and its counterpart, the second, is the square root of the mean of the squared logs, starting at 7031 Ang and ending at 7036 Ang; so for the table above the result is 4.92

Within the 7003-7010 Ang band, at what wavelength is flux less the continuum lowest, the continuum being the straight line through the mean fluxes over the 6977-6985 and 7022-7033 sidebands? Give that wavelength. 7003.5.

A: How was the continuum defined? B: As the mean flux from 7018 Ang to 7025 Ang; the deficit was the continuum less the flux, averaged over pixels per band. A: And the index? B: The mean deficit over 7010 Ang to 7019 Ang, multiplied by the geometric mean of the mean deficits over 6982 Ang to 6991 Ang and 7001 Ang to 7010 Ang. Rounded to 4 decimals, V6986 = -0.0013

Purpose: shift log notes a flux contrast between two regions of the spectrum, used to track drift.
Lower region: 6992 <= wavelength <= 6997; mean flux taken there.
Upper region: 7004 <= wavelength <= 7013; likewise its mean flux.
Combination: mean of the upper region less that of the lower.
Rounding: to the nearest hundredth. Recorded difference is -0.01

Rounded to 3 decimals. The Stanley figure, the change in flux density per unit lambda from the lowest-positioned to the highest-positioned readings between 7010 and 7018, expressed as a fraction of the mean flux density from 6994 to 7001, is -0.007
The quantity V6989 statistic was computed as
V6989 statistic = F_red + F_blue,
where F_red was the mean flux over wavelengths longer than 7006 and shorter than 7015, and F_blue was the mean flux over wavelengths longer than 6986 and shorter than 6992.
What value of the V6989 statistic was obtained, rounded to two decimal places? 3.27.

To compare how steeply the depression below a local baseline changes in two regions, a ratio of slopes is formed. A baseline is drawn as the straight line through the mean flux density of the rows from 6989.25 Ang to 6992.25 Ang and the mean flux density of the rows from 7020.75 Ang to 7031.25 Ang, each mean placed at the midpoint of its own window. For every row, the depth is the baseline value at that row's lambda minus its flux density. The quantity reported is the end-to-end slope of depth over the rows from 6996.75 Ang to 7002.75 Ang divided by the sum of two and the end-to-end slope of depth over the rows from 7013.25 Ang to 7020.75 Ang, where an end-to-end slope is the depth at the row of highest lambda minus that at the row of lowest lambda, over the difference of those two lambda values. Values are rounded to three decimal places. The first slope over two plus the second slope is 0.004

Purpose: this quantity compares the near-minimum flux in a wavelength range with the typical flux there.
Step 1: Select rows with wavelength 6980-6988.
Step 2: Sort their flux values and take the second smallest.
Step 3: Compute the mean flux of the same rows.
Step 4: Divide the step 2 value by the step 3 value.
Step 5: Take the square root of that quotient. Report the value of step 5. 0.997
